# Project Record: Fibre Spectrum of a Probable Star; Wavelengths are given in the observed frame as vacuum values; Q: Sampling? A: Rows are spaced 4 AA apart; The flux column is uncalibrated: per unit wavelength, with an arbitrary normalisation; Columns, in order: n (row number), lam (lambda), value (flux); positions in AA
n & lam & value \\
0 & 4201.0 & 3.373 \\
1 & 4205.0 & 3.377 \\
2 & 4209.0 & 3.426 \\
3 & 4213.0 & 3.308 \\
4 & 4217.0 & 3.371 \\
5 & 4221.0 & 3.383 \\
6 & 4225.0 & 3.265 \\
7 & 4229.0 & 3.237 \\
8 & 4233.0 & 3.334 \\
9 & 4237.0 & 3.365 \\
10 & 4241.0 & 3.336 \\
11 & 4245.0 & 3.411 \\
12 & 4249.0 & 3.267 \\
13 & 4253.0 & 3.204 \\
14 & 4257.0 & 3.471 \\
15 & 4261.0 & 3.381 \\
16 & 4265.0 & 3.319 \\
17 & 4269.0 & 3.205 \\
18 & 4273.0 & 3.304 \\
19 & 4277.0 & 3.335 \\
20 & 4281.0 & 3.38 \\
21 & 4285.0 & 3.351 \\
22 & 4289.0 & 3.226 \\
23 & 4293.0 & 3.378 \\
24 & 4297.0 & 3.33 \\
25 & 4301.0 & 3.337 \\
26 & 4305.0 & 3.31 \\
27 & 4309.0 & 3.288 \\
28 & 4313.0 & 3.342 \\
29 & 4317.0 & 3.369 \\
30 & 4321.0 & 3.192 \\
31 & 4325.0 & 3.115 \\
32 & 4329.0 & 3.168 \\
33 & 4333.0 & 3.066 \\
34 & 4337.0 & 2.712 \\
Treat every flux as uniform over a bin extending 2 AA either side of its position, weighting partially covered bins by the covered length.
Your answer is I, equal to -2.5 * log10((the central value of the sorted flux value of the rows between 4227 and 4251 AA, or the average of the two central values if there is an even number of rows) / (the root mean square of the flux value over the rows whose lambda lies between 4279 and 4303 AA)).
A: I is -0.0003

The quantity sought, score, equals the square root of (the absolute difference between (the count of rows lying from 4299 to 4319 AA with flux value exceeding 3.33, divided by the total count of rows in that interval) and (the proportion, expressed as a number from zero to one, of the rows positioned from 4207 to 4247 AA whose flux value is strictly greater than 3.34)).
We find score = 0.32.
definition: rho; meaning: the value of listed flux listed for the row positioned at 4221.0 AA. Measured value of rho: 3.383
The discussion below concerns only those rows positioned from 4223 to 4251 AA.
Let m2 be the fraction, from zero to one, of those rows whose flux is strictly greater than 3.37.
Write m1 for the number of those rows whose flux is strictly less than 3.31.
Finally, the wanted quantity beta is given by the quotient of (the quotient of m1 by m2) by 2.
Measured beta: 10.5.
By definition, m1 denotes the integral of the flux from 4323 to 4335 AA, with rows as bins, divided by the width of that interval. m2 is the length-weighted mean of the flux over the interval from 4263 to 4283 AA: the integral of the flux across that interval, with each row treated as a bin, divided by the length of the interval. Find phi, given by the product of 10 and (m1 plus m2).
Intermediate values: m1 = 3.12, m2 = 3.309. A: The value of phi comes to 64.2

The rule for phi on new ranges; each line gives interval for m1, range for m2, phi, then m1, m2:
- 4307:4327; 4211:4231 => 65.7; 3.26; 3.313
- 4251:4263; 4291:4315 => 66.8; 3.35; 3.331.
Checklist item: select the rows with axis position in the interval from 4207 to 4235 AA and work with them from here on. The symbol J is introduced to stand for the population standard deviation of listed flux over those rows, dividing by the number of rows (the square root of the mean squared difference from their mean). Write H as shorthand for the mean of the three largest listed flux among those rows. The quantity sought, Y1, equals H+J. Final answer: 3.46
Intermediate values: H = 3.39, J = 0.062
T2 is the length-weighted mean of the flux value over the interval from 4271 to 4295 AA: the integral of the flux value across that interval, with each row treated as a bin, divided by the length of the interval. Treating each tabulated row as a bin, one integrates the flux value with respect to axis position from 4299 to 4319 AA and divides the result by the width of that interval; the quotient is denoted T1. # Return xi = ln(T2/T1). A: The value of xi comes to 0.000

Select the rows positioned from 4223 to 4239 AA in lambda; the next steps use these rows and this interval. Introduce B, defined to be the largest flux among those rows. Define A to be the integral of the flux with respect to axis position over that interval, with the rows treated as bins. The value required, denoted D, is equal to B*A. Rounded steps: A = 52.8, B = 3.365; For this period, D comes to 177.7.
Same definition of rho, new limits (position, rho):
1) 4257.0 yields 3.471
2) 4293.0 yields 3.378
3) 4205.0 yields 3.377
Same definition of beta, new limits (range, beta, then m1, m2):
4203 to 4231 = 2.6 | 3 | 0.6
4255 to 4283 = 2.3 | 2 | 0.4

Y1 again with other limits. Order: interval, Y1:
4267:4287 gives 3.42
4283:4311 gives 3.40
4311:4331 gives 3.40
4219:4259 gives 3.50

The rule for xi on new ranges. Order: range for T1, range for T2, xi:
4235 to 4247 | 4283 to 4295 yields -0.016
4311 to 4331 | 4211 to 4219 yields 0.031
